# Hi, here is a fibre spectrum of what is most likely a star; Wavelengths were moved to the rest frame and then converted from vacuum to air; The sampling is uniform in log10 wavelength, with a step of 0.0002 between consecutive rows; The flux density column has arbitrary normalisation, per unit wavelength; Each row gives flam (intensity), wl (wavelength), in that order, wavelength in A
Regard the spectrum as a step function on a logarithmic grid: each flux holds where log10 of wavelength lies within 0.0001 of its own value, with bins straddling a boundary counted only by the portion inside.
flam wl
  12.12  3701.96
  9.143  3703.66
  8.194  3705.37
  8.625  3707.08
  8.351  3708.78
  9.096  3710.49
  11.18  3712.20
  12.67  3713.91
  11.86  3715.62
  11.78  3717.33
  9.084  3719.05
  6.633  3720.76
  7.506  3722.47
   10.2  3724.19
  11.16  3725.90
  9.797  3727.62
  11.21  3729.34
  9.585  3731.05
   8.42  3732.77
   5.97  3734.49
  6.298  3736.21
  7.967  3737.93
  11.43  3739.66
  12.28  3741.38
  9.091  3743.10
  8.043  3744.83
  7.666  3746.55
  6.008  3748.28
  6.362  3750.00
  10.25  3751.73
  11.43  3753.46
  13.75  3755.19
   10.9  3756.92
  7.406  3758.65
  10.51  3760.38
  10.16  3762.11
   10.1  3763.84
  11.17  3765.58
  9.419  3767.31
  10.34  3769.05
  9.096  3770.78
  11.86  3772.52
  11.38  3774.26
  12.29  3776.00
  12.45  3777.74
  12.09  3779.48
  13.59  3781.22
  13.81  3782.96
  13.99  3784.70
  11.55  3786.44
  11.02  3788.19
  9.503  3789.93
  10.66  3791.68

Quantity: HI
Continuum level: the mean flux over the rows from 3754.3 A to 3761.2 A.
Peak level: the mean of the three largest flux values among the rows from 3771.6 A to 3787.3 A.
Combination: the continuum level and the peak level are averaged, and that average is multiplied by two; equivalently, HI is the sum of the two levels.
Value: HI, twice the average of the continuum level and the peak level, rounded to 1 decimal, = 24.4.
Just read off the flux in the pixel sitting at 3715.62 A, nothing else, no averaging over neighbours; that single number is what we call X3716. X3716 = 11.86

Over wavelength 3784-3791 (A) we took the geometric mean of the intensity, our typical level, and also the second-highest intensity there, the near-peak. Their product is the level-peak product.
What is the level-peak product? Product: 132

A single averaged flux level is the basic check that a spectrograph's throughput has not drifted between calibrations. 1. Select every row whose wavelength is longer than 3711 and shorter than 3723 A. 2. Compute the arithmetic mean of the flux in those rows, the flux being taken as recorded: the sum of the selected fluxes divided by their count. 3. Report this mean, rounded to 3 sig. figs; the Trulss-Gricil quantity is 10.1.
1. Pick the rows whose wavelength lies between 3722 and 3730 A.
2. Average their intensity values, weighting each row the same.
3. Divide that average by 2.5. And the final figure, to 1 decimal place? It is 4.0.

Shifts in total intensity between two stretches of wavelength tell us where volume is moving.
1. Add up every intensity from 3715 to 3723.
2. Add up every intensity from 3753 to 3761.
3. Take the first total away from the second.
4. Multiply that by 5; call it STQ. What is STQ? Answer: 36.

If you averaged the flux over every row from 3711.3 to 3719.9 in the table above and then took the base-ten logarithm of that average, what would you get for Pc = 1.05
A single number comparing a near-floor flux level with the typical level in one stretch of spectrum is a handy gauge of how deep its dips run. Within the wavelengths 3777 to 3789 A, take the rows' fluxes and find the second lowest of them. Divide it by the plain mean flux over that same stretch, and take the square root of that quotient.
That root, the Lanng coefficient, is 0.96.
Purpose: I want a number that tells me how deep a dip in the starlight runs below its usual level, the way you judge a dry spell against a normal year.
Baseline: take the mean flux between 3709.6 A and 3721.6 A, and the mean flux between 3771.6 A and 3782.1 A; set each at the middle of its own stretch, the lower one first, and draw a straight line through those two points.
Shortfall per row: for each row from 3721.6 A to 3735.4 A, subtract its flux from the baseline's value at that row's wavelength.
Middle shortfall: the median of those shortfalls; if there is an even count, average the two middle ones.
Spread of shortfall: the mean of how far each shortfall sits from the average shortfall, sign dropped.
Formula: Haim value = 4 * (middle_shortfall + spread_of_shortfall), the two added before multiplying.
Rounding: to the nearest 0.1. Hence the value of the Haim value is 10.2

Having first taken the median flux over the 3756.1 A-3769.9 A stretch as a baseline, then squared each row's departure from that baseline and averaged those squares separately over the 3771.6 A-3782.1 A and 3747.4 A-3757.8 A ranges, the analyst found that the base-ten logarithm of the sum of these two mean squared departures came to 1.09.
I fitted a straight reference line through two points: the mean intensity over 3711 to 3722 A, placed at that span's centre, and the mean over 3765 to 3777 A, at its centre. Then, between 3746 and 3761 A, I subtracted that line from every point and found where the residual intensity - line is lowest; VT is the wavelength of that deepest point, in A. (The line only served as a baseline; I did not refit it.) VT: 3748.28 A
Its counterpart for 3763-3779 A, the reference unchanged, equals 3770.78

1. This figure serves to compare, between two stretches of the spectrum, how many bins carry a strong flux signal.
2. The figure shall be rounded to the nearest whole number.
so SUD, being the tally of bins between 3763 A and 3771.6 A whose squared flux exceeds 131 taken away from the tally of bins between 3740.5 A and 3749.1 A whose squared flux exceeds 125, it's 1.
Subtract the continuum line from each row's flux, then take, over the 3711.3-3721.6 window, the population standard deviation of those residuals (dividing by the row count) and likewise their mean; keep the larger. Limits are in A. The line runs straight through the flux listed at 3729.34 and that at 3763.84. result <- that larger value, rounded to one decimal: 2.0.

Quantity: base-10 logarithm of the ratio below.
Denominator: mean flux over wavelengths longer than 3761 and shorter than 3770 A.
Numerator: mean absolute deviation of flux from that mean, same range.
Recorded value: -1.4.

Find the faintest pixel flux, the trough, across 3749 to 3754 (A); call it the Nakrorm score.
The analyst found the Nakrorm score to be 6.362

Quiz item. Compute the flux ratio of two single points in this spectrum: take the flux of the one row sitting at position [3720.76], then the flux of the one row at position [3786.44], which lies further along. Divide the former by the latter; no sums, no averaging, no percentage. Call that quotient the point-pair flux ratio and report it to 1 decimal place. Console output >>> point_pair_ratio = 0.6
